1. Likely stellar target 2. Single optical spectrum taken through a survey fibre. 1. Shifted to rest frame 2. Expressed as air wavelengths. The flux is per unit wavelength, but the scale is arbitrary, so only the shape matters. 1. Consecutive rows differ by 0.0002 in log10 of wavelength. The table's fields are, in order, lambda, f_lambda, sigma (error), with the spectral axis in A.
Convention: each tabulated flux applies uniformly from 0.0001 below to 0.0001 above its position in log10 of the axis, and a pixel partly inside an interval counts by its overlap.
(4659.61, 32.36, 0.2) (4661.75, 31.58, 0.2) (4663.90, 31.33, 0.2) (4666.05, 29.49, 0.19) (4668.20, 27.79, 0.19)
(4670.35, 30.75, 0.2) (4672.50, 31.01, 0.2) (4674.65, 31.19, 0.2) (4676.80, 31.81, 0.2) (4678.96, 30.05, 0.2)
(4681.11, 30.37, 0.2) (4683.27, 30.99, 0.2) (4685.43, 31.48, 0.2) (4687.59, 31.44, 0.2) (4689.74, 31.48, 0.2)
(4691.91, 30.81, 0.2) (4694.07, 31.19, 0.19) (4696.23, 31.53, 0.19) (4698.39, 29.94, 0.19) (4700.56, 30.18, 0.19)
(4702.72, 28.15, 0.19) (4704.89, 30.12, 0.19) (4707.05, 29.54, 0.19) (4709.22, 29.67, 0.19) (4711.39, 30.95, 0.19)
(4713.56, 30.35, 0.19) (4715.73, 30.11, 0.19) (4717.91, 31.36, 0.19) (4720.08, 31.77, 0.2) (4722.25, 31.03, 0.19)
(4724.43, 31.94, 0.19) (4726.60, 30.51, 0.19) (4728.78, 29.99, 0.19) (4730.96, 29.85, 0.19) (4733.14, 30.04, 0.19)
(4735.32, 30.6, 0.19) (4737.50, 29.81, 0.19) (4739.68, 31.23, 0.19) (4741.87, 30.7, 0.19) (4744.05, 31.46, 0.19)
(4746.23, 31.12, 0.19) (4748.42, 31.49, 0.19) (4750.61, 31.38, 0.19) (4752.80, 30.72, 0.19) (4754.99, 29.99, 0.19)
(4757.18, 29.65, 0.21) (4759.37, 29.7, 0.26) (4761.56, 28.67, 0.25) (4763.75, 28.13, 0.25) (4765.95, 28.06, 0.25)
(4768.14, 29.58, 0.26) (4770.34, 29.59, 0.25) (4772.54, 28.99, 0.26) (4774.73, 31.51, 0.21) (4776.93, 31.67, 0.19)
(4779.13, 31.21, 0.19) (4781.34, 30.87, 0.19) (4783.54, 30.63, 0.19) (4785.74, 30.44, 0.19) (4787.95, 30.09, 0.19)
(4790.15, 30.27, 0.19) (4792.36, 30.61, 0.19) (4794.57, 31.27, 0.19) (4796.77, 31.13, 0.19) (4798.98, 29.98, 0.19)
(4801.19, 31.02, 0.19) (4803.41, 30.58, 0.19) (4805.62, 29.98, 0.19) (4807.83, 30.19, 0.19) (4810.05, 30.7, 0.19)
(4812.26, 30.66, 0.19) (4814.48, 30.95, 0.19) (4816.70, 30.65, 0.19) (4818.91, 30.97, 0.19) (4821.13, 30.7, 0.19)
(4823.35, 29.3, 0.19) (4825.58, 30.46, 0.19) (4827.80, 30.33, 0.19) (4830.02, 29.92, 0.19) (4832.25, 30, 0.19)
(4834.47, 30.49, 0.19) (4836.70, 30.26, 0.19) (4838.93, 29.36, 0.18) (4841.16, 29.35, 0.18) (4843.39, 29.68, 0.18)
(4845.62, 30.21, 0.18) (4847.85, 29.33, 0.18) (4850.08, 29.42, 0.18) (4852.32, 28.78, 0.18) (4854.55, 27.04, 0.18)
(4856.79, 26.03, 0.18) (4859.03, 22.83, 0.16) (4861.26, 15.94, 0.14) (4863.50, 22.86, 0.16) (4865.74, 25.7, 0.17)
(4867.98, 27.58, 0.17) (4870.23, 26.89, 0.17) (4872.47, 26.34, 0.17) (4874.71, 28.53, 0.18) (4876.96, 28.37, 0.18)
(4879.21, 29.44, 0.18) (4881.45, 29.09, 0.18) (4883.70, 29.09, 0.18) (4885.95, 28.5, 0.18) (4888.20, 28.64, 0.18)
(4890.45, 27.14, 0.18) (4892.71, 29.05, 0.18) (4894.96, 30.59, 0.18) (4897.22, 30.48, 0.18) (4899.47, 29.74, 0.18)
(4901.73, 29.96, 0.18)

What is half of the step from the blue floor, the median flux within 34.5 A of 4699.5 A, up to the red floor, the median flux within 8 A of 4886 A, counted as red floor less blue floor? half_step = -0.79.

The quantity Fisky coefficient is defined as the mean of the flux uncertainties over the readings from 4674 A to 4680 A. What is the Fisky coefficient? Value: 0.200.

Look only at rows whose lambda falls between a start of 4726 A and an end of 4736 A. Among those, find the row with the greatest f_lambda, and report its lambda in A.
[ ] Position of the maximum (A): 4735.32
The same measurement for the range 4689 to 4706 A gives 4696.23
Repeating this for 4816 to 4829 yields 4818.91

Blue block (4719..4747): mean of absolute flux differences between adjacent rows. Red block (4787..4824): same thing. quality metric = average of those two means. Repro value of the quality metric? 0.59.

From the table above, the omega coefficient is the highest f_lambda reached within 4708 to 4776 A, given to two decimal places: 31.94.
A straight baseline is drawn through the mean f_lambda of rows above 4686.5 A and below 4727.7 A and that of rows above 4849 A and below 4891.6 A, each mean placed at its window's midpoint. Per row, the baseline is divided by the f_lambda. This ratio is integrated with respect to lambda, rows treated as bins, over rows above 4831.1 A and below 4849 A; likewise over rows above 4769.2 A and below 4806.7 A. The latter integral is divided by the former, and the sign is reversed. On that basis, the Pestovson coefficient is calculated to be -2.1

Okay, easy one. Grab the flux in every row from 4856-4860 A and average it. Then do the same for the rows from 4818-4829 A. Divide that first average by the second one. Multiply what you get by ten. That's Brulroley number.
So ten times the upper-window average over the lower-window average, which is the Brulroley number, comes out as 8.0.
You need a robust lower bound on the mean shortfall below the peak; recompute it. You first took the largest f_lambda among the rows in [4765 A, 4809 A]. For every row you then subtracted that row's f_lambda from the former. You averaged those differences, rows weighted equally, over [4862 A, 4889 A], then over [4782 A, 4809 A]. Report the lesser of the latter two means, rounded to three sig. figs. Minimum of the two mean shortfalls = 1.15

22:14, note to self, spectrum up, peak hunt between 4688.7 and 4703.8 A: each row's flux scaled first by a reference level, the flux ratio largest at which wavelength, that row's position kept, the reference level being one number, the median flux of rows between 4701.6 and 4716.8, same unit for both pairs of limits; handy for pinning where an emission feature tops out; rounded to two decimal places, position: 4696.23 A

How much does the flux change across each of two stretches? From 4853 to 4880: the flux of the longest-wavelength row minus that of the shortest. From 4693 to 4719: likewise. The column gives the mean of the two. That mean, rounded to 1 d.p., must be 1.3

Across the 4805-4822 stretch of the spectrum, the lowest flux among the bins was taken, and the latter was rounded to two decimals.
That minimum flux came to 29.98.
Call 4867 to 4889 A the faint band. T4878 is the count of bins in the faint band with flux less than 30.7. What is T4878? 10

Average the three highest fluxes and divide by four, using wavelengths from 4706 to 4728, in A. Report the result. 7.92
